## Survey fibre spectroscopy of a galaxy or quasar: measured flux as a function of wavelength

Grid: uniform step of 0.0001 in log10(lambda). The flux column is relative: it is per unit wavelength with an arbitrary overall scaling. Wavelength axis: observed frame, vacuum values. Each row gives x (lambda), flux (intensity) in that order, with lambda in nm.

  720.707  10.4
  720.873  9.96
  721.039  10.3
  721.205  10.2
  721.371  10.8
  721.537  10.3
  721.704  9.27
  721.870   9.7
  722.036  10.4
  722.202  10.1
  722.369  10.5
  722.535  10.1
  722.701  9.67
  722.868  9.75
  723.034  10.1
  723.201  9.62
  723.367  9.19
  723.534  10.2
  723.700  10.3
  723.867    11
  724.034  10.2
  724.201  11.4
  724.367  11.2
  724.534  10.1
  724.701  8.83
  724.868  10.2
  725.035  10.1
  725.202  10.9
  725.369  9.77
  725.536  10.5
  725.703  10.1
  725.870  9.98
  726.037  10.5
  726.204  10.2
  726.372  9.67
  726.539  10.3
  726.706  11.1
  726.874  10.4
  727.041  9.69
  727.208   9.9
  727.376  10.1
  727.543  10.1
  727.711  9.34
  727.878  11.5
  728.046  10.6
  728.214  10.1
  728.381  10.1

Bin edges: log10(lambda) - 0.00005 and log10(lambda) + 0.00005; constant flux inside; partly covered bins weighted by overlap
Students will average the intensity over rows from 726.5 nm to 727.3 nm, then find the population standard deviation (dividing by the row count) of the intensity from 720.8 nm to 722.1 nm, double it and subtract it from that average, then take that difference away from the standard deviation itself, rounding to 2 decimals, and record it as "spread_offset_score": -8.96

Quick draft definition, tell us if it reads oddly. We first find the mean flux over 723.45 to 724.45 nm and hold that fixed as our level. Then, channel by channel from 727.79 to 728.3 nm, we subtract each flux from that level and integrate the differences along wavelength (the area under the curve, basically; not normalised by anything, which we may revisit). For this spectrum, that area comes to 0.0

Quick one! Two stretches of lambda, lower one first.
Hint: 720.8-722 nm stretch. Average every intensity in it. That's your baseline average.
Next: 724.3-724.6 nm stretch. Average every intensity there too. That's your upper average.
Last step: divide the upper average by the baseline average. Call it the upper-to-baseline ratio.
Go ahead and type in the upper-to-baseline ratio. 1.06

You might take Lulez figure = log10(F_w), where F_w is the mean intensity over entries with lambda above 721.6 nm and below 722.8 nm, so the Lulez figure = 0.998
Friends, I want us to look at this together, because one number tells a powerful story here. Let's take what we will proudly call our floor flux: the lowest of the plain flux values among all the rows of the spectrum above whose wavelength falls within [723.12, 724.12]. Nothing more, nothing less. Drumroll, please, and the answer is 9.19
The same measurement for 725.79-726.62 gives 9.67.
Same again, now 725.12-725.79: 9.77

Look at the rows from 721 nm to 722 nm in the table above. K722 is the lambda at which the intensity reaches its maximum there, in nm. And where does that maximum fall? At 721.371 nm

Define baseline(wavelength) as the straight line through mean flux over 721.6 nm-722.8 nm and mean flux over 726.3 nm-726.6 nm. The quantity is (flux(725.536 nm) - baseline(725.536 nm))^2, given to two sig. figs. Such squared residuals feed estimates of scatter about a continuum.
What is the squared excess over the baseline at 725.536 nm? 0.27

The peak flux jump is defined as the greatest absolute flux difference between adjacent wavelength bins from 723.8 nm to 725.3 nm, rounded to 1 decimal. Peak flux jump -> 1.4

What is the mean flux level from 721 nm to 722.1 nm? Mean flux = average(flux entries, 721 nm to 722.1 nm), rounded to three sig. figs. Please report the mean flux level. 10.1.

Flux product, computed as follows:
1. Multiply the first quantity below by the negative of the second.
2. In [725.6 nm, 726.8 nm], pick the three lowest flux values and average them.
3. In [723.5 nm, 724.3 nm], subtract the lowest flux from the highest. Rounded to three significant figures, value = -11.9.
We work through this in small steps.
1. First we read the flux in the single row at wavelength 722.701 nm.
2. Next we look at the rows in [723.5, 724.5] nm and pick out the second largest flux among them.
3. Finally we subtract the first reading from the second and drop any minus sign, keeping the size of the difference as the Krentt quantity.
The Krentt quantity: 1.5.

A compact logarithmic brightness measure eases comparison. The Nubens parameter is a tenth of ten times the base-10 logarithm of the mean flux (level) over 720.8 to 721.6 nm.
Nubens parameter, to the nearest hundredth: 1.01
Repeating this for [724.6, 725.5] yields 1.00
